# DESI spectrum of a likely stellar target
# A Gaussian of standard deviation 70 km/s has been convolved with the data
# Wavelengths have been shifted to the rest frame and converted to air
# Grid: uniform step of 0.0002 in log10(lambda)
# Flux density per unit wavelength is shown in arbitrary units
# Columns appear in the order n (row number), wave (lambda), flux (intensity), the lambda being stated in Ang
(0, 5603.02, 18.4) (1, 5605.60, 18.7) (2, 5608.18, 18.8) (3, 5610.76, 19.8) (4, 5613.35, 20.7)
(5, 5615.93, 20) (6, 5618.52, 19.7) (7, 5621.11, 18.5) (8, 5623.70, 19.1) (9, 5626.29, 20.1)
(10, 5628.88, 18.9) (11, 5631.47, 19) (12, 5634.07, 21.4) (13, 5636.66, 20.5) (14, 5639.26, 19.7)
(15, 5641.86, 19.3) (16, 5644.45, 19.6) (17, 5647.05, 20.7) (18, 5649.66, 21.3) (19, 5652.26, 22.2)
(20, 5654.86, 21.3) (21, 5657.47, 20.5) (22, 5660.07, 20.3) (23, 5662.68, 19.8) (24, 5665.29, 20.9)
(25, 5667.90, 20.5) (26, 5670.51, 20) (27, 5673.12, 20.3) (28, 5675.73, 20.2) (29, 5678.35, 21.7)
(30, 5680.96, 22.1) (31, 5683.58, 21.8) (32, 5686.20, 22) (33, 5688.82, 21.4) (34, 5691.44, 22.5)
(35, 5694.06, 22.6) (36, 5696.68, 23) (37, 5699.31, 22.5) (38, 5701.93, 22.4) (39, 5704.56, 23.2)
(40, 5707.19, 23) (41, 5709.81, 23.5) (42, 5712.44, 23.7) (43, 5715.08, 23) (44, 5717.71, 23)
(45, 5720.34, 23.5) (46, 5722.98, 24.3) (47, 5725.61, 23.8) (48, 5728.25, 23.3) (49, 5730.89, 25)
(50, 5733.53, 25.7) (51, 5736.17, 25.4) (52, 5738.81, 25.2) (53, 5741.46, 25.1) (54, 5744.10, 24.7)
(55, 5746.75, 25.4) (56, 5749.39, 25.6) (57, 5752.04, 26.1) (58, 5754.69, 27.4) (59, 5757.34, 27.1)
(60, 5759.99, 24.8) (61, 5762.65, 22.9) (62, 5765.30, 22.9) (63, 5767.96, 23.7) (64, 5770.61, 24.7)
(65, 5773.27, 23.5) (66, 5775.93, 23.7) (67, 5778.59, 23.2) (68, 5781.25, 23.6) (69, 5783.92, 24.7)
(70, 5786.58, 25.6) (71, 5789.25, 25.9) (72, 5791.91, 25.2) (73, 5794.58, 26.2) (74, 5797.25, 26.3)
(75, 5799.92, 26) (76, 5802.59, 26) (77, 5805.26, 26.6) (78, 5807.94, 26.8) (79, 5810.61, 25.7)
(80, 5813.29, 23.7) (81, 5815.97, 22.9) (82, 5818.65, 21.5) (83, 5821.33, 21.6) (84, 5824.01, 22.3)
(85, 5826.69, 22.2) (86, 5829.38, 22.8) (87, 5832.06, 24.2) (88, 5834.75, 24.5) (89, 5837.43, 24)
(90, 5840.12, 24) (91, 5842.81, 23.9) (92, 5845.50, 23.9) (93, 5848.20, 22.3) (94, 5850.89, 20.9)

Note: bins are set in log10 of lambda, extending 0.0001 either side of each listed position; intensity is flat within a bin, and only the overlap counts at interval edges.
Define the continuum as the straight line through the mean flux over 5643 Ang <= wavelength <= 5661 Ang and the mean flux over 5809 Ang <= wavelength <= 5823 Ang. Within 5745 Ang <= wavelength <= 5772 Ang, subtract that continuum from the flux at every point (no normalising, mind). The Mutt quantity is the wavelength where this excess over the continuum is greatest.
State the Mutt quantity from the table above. 5754.69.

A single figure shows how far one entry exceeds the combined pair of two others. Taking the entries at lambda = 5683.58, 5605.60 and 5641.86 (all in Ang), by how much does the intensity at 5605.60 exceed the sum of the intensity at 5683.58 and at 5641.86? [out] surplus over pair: -22.4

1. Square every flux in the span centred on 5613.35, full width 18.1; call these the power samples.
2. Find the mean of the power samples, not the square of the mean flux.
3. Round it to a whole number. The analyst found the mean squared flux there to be 379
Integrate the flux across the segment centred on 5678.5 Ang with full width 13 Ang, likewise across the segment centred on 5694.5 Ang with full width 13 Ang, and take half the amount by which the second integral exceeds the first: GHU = 8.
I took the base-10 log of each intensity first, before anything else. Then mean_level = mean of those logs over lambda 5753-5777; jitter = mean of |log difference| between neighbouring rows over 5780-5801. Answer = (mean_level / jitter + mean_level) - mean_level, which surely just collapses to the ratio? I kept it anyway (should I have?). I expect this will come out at 128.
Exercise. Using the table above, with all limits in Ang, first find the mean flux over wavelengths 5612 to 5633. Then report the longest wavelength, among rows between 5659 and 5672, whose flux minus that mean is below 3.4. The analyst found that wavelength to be 5670.51 Ang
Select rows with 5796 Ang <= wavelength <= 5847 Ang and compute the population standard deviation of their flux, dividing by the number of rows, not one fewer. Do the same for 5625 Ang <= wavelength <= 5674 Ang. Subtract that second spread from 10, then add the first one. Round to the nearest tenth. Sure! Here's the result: 10.8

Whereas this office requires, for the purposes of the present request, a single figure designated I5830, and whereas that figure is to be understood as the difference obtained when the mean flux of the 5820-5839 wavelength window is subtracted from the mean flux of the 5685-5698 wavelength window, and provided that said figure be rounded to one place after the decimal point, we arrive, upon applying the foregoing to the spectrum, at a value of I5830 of -0.8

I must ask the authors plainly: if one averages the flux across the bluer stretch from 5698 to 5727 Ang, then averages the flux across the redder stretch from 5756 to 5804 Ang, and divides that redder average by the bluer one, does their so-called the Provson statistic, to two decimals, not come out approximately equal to 1.07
